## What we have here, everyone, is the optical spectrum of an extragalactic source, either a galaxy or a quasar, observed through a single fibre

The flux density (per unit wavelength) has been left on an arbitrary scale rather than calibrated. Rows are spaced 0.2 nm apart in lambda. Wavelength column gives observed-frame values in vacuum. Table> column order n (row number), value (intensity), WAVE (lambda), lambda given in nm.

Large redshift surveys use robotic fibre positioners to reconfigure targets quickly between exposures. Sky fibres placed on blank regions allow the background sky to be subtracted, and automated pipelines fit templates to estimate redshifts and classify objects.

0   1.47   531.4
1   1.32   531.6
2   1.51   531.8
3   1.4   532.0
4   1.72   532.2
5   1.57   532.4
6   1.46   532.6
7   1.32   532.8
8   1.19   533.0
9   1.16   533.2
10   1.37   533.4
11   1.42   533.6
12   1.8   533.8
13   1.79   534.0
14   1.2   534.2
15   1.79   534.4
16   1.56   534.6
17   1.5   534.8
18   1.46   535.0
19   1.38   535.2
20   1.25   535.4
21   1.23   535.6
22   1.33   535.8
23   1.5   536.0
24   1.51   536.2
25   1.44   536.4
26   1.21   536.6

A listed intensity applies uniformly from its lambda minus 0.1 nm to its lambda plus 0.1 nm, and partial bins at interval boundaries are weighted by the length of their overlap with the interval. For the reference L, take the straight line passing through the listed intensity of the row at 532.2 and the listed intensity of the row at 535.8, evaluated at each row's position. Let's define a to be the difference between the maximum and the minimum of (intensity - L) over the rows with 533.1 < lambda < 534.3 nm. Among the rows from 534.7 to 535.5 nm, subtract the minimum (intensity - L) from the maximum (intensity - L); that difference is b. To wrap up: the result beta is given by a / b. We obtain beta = 3.9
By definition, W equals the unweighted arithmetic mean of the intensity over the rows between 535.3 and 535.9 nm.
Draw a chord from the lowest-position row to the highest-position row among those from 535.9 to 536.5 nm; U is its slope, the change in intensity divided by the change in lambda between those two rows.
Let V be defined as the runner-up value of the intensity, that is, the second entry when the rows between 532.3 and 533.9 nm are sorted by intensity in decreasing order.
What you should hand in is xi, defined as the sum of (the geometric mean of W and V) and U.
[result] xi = 1.3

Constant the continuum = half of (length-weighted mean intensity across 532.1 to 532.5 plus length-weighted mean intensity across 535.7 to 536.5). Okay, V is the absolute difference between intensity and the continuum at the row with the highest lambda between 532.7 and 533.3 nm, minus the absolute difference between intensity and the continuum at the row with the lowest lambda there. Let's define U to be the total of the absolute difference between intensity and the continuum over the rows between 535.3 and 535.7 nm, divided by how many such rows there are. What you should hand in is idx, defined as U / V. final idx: 1.9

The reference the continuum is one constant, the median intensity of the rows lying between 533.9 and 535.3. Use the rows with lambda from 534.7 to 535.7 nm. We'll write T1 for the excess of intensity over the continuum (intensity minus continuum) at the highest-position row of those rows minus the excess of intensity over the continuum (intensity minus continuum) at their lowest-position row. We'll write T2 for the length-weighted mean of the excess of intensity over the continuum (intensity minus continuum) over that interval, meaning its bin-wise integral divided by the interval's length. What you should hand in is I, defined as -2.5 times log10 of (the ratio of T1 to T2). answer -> -1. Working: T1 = -0.3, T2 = -0.14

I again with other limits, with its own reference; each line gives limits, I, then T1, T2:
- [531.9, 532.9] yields -3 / -0.1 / -0.01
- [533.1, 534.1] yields -5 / 0.6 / 0.01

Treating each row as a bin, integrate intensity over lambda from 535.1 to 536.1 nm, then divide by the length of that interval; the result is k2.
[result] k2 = 1.34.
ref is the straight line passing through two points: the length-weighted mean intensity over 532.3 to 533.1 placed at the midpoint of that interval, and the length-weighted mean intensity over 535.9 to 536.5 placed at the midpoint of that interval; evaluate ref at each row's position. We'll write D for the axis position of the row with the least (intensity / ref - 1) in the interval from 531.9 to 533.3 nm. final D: 533.2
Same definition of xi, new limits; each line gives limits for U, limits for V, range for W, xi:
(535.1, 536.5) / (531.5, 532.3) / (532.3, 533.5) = 1.5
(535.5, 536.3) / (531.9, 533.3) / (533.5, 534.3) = 2.0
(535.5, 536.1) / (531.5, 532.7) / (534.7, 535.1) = 2.2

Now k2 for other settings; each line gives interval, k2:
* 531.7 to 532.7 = 1.53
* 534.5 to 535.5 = 1.43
